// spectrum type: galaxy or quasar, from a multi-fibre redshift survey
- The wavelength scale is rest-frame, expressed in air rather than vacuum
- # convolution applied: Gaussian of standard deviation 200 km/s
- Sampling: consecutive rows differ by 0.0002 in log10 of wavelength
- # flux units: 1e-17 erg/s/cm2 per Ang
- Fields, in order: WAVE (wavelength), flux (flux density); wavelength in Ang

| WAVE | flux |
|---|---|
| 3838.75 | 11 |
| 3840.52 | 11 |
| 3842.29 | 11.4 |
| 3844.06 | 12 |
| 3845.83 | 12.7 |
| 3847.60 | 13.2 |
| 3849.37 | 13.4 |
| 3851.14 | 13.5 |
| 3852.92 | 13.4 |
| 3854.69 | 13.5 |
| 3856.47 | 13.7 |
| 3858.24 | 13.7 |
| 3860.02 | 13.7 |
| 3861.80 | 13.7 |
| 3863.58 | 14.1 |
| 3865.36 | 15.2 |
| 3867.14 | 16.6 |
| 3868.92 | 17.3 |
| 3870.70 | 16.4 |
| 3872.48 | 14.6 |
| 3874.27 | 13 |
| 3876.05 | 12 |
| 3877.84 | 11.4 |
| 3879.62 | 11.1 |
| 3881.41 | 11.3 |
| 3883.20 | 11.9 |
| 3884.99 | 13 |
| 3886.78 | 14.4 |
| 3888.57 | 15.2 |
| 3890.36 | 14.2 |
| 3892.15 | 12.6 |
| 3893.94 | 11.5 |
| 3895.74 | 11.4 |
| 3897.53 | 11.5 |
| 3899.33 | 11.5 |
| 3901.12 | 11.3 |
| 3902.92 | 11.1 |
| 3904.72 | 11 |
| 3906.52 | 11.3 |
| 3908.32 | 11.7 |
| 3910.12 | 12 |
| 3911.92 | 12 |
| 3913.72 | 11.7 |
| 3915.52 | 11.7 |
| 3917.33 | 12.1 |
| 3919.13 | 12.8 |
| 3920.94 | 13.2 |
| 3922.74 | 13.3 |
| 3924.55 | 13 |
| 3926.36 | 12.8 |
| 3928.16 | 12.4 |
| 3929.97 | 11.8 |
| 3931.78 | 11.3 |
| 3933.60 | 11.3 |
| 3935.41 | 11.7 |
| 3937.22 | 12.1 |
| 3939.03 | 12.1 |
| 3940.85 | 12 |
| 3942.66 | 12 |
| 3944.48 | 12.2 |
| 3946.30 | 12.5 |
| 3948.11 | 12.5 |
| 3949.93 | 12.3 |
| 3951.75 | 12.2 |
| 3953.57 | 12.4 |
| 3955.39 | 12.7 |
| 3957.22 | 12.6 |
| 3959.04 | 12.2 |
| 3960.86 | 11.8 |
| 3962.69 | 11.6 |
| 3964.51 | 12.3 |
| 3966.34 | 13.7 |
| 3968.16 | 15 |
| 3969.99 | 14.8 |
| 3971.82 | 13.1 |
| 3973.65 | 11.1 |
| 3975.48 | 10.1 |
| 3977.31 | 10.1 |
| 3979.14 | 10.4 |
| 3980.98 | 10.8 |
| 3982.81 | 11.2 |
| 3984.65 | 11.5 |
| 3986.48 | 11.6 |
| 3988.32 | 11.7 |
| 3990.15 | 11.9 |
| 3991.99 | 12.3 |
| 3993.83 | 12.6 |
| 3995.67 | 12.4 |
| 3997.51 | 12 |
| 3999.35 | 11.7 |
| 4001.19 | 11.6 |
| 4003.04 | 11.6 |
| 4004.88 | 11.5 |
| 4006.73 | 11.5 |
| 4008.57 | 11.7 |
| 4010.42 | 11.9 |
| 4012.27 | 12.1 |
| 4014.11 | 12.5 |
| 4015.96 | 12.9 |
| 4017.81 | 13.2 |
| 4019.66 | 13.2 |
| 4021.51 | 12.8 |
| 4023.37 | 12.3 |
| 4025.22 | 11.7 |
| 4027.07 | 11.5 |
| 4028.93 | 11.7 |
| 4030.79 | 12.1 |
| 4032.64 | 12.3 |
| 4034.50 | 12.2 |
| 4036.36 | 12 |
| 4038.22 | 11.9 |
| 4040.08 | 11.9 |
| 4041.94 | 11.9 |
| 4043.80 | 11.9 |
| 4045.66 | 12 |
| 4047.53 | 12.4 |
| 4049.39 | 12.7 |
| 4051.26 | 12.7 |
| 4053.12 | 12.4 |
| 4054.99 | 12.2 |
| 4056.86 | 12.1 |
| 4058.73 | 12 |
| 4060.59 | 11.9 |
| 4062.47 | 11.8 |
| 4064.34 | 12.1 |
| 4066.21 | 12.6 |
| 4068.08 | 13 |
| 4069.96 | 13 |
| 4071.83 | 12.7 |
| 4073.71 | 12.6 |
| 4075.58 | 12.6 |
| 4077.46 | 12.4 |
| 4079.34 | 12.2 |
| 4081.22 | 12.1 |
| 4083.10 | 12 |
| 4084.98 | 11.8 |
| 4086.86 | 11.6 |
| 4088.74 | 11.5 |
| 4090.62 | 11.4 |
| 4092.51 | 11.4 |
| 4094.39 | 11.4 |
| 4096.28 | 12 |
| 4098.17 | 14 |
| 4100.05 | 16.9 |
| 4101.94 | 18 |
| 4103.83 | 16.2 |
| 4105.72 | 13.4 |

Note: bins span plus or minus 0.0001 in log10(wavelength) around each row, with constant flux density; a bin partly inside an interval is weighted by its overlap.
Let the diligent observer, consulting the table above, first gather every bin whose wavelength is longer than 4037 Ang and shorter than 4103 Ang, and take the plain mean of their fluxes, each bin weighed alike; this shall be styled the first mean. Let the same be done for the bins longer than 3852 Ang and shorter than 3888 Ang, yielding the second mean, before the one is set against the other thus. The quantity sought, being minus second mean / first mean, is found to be -1.10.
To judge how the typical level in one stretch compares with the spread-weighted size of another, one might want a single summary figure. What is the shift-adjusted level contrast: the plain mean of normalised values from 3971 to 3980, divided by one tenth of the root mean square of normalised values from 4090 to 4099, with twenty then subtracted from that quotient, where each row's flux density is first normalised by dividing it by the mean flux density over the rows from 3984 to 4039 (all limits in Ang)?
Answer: -10.9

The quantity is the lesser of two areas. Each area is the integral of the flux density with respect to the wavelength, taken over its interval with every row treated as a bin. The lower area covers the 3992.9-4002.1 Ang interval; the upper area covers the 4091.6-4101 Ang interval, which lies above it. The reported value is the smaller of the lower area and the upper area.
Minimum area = 111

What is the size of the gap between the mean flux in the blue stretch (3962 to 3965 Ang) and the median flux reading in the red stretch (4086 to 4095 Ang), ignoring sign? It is 0.55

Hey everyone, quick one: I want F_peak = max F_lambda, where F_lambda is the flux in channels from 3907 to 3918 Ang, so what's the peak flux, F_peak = 12.1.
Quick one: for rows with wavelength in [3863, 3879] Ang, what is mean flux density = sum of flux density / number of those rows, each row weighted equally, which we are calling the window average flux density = 14.5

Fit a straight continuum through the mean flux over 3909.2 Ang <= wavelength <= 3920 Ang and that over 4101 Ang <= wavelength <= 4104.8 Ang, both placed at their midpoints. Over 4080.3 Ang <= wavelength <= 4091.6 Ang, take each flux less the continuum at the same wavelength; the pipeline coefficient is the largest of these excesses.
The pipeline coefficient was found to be -4.4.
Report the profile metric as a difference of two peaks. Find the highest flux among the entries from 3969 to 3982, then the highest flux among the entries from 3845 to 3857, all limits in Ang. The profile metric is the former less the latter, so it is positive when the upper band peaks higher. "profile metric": 1.1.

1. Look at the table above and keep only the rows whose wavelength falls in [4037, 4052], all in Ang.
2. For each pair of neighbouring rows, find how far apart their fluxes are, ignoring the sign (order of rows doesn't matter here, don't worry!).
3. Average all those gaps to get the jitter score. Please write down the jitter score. 0.11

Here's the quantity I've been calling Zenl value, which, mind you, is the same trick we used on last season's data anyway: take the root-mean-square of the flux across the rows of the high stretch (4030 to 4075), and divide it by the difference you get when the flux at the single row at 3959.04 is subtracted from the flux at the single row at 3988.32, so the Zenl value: -25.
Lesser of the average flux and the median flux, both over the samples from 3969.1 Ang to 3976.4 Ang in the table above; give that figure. 12.1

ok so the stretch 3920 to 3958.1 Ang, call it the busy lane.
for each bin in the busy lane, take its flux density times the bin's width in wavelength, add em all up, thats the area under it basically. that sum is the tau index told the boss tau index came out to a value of 469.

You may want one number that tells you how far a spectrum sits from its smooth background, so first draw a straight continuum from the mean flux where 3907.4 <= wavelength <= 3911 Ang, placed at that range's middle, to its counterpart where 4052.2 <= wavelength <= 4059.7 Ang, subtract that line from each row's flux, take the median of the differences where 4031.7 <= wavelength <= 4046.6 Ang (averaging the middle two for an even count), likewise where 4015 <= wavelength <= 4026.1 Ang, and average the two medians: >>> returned 0.28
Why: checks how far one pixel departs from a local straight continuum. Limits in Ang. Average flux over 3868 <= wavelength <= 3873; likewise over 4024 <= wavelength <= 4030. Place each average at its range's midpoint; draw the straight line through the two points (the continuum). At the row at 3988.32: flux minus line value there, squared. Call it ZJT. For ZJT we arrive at 1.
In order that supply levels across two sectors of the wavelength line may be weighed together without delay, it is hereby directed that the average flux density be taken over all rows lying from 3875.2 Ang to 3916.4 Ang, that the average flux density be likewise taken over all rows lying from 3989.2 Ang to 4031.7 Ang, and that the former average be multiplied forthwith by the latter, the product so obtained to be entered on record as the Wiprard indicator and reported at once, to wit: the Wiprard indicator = 145.8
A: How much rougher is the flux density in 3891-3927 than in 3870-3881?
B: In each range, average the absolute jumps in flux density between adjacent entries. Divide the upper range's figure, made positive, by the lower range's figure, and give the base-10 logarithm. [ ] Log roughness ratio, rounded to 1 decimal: -0.6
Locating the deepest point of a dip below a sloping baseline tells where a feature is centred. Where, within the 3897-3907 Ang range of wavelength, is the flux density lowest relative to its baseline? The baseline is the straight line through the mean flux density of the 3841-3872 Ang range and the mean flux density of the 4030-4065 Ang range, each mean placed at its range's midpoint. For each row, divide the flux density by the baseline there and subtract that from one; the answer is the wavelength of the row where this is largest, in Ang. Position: 3904.72 Ang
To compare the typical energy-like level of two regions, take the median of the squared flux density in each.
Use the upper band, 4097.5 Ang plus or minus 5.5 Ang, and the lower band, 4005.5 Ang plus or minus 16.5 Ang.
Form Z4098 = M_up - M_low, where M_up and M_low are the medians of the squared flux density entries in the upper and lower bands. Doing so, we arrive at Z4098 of 25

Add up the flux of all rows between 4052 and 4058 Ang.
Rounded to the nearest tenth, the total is 36.7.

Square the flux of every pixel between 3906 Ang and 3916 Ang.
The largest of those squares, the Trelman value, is 144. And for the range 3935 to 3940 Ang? 146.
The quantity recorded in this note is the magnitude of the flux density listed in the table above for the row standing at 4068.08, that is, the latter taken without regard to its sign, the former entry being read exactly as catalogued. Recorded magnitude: 13.0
